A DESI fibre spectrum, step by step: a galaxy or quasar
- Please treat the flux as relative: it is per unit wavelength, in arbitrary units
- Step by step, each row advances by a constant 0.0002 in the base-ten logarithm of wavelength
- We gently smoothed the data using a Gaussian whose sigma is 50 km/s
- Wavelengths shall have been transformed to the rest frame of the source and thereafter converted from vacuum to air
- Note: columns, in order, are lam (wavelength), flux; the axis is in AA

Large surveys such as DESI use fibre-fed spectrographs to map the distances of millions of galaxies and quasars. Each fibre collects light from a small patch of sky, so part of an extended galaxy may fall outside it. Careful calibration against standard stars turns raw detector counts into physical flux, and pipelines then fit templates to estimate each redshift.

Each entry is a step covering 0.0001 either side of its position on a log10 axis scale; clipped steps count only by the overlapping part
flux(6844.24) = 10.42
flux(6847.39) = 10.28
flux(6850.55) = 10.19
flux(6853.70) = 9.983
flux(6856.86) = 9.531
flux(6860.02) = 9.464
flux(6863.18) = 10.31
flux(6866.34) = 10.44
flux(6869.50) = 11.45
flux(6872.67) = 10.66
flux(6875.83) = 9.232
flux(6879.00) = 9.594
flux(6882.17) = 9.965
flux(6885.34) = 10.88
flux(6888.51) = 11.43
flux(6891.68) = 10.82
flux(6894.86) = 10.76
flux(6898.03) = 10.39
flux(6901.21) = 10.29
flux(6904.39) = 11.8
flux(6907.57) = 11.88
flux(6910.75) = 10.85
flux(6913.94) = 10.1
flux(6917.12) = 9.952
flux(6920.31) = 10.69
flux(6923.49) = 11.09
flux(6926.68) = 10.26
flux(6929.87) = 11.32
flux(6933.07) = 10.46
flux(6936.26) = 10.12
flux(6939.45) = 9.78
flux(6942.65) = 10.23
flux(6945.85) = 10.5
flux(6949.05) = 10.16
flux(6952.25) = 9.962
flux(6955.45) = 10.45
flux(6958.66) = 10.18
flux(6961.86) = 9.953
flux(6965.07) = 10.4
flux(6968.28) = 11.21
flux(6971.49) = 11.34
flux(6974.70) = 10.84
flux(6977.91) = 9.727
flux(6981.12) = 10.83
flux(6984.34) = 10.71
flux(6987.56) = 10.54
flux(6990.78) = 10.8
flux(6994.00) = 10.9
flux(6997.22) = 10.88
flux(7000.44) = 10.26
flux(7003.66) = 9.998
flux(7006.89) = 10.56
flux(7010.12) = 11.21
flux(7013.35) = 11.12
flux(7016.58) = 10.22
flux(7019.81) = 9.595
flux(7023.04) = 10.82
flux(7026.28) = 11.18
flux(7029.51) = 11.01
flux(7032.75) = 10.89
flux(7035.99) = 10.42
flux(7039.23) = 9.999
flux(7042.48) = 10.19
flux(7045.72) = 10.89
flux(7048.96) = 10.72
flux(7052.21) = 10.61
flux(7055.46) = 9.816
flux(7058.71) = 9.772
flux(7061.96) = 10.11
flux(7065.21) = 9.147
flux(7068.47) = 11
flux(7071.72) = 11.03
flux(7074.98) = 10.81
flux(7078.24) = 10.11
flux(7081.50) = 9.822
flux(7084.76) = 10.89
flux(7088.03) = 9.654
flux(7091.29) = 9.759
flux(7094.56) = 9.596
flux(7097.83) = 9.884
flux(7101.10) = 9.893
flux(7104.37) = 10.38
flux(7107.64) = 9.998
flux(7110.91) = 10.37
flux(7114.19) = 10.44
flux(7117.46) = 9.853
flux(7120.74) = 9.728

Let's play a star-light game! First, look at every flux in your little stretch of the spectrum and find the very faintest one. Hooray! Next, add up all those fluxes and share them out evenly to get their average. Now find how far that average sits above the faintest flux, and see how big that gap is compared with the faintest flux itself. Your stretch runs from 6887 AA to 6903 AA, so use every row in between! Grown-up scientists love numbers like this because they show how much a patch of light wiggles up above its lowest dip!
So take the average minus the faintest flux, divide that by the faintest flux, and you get 0.044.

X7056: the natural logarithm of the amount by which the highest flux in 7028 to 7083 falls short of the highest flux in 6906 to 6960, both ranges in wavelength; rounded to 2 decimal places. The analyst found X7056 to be -0.16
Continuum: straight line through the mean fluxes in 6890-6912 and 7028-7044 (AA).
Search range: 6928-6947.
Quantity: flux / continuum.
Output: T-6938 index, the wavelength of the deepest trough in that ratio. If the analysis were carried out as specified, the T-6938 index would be 6939.45 AA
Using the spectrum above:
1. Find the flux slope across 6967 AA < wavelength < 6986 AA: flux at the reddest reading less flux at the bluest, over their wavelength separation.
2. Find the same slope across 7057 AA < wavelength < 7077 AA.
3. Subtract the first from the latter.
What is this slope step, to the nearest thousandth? 0.095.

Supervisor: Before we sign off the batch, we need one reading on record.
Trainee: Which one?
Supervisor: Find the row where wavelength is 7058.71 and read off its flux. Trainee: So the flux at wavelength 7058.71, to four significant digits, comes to 9.772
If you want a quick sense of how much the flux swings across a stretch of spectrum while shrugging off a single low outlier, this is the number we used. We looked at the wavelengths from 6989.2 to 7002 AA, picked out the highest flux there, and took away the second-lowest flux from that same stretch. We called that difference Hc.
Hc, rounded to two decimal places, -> 0.10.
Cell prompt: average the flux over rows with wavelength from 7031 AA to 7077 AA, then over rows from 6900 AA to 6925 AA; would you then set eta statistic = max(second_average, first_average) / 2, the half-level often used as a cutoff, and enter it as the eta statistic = 5.42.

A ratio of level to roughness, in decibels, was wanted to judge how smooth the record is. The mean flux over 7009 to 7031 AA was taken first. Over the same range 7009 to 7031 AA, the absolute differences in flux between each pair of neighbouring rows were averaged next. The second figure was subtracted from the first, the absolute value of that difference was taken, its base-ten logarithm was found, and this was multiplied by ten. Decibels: 10.1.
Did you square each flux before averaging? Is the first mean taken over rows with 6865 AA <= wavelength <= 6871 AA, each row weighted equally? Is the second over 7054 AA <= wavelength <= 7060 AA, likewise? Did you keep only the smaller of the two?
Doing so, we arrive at 96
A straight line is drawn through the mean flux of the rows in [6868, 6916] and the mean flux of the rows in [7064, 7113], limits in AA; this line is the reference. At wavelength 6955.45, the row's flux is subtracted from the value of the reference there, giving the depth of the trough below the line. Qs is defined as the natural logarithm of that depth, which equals -2.9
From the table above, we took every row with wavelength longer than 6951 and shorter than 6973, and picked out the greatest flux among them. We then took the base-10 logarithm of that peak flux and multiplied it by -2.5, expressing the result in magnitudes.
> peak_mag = -2.64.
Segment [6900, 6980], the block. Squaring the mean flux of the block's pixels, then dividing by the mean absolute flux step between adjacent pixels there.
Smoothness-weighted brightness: 200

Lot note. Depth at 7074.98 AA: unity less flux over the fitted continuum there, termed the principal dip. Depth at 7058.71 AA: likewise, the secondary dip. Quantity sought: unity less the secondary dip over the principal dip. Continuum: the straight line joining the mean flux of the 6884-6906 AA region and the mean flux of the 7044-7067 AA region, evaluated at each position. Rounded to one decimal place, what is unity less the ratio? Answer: 1.5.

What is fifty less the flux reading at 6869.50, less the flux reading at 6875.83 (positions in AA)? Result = 29.3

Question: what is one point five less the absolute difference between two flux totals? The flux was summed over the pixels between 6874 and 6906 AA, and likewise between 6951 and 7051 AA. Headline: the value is -221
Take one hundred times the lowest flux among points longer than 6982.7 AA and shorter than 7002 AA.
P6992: 1026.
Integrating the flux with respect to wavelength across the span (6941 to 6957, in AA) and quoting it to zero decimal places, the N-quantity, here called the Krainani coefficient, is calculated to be 164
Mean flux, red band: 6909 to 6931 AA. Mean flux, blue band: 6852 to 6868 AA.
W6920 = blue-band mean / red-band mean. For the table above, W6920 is 0.94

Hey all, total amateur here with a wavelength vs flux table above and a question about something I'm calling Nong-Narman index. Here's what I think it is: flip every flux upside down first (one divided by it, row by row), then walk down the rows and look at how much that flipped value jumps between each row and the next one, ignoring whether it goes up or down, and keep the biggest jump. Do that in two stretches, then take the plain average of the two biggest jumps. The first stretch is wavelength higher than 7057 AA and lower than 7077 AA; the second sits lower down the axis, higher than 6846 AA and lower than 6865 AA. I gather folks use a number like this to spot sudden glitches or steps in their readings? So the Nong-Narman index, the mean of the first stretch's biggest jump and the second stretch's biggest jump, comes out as 0.014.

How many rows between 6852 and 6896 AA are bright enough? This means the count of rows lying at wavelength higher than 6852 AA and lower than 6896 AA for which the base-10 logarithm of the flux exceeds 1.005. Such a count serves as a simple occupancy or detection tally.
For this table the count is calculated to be 8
